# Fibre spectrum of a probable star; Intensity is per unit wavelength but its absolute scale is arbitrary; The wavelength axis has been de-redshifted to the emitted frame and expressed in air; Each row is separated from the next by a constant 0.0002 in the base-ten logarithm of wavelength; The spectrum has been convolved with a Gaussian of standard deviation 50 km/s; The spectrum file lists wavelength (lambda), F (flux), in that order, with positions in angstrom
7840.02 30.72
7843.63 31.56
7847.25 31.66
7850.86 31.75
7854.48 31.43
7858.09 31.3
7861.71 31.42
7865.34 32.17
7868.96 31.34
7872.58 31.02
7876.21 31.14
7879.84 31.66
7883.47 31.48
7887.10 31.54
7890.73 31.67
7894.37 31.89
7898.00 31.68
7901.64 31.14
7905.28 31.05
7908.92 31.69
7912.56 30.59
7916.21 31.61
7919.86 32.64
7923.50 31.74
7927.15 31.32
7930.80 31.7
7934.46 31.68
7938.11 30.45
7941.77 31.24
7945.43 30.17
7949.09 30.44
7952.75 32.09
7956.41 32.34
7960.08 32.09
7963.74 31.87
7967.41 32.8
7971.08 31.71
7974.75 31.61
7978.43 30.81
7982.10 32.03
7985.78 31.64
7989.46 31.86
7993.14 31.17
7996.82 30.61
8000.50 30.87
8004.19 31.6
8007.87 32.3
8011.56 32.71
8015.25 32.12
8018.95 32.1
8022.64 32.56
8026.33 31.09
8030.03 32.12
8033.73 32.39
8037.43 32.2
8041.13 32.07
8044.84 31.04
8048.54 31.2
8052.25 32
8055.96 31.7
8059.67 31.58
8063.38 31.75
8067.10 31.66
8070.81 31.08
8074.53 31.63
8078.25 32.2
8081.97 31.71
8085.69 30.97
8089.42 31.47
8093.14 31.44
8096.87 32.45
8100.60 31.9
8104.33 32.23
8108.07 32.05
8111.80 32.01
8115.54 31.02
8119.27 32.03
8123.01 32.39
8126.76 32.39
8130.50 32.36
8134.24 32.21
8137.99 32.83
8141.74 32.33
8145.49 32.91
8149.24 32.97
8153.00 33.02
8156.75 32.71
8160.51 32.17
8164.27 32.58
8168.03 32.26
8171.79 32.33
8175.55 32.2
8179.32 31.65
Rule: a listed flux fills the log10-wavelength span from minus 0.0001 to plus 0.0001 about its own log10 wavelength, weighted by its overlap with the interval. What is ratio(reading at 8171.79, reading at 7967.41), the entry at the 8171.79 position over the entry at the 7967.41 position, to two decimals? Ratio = 0.99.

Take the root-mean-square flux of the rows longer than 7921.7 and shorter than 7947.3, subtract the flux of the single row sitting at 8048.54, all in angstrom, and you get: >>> 0.0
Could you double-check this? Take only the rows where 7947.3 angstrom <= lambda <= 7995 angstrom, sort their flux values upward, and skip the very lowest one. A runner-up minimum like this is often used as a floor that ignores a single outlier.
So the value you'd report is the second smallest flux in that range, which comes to 30.81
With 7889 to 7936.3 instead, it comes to 31.05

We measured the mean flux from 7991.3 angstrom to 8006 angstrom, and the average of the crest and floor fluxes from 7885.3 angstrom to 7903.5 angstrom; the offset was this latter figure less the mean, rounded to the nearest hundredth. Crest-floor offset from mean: 0.45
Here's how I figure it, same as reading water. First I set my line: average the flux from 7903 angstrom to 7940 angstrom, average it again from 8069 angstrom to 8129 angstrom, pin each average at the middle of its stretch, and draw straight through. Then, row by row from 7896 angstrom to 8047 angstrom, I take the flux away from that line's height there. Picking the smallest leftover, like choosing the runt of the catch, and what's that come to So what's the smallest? -1.26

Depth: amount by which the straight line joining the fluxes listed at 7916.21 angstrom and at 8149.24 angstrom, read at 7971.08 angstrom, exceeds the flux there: 0.22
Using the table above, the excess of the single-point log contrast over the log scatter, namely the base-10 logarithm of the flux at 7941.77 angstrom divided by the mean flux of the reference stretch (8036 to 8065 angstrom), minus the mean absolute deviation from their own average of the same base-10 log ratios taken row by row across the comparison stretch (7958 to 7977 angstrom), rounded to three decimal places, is -0.011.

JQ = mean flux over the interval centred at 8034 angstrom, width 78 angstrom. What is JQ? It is 31.8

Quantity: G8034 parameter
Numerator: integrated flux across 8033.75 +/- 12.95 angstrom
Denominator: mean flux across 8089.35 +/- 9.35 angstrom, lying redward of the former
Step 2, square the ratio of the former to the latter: 684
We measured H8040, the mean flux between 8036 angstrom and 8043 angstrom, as 32.1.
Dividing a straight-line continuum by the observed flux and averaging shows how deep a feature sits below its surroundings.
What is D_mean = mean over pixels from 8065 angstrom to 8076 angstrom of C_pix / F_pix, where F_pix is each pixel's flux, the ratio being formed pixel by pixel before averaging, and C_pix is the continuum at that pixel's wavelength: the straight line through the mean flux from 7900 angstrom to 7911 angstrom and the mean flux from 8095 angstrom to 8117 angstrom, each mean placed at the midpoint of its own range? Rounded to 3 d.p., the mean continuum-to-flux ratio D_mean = 1.012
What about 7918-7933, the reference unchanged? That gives 0.985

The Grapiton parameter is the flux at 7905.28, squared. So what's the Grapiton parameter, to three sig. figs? 964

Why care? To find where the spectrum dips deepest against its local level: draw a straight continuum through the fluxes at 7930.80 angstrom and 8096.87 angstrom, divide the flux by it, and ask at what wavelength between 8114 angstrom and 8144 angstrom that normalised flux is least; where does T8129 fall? 8115.54 angstrom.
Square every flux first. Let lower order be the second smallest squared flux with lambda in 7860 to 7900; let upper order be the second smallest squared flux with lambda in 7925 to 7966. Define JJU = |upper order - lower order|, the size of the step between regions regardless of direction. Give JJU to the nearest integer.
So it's 43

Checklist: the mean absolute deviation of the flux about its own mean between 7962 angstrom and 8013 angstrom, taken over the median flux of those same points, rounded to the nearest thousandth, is 0.016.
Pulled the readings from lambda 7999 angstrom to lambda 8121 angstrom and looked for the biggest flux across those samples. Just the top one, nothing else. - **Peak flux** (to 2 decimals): 32.71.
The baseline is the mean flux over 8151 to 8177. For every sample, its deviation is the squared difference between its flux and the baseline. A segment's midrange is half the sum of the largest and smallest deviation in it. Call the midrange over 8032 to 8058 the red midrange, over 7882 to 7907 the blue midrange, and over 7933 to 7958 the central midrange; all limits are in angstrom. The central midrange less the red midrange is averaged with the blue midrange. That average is 1.4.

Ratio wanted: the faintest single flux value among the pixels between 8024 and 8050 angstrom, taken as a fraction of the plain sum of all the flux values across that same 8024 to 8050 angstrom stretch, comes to 0.14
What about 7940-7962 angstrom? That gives 0.16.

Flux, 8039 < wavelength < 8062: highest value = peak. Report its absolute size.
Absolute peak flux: 32.1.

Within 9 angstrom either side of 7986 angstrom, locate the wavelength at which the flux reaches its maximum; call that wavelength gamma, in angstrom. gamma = 7982.10 angstrom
